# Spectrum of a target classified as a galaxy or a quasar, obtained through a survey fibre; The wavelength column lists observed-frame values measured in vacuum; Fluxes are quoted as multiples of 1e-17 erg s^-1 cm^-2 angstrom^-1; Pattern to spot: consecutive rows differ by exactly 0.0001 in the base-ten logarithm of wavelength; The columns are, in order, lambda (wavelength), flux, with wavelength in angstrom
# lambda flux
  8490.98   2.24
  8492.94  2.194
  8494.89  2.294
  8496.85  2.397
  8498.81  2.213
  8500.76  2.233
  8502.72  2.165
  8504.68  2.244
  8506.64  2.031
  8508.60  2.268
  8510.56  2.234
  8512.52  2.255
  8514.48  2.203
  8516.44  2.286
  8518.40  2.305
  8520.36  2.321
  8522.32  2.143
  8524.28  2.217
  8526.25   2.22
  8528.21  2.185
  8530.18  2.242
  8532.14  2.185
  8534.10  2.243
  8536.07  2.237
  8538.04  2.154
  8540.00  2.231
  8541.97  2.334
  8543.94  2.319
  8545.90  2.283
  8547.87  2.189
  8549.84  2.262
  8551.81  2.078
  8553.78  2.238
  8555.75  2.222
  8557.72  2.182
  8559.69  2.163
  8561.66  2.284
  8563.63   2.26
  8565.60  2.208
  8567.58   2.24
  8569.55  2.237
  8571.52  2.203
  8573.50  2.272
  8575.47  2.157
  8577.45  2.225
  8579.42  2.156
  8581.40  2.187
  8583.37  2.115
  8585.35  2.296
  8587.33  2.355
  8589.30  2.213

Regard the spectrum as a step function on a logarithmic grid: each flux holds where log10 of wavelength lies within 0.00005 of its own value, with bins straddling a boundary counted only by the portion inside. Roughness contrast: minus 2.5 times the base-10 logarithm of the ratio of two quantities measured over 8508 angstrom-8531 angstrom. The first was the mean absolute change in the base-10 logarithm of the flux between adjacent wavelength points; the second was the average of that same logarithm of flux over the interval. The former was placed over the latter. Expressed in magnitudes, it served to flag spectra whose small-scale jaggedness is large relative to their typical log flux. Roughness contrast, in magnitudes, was 3.85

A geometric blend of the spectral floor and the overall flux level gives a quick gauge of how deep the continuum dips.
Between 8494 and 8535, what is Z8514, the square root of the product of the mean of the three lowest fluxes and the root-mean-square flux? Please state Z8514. 2.17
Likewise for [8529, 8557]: 2.18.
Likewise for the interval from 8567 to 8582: 2.19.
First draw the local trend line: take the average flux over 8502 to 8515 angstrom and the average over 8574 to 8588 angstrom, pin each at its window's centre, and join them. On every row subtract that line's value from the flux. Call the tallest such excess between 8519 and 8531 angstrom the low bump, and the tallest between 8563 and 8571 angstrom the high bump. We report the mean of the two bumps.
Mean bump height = 0.085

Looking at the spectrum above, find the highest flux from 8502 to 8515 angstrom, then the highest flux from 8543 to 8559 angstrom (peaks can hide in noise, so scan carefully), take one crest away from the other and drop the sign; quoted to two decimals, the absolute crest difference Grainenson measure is 0.05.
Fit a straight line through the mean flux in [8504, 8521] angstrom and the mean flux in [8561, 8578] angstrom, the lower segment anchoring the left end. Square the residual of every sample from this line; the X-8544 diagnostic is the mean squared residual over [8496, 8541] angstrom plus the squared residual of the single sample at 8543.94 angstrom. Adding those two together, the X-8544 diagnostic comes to 0.012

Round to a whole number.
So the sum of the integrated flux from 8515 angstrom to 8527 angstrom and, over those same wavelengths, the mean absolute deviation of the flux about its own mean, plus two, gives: 29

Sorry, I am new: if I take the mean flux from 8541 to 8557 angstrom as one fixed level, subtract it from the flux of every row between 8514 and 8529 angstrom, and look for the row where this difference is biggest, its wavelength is 8520.36 angstrom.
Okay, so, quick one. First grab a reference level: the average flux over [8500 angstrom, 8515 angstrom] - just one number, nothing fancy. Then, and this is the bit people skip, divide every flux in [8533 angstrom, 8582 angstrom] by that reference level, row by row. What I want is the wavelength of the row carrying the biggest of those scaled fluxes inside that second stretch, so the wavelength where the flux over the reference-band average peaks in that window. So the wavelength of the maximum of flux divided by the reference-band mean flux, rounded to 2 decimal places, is 8541.97 angstrom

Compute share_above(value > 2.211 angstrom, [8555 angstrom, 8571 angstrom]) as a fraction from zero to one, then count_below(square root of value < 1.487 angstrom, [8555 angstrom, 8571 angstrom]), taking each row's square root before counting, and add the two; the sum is 3.6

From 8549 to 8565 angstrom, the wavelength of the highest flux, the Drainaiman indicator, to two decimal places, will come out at 8561.66 angstrom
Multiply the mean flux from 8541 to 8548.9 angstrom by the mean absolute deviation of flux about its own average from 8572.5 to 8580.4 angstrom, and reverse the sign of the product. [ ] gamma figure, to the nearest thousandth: -0.105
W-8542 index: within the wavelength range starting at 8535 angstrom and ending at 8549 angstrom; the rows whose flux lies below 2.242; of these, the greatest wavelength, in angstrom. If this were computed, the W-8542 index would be 8547.87 angstrom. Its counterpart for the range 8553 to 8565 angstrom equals 8559.69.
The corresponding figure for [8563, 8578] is 8577.45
